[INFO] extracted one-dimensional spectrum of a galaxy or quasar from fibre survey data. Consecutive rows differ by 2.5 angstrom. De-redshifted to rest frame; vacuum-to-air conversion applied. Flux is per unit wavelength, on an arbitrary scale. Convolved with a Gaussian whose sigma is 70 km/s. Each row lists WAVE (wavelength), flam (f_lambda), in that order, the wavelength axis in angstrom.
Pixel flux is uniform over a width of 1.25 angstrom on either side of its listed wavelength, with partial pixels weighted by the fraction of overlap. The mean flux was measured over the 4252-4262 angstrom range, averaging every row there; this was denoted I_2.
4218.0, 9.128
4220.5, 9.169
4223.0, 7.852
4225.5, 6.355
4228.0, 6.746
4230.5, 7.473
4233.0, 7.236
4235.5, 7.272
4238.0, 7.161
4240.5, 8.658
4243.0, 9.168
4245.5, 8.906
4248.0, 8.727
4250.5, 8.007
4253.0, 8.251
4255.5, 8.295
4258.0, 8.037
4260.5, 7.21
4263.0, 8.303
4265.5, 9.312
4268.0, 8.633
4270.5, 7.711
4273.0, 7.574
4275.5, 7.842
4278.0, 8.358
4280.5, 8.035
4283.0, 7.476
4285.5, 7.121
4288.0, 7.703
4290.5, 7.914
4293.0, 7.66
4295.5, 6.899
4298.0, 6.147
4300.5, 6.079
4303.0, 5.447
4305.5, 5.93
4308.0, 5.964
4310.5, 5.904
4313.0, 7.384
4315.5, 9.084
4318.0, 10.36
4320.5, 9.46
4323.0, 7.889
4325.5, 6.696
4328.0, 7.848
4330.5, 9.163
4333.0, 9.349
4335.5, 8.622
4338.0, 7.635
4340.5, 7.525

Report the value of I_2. 7.9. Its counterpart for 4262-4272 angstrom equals 8.5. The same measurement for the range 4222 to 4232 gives 7.1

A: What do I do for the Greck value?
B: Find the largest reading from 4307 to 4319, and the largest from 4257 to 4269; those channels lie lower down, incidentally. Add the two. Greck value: 19.7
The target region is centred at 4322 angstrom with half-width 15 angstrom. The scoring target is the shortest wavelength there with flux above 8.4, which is 4315.5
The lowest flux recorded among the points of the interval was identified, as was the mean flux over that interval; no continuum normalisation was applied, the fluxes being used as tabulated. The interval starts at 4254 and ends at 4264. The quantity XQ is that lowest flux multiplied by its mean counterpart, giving 57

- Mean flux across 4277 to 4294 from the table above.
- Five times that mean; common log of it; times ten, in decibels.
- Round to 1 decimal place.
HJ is 15.9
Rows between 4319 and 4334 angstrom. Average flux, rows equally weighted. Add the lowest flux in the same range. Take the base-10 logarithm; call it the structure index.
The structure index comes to 1.18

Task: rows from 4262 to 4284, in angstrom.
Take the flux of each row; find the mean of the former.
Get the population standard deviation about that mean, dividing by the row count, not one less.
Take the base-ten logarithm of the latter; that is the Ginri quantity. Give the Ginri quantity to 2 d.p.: -0.26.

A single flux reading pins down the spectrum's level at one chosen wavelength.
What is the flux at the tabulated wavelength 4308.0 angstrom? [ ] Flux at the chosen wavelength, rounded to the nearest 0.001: 5.964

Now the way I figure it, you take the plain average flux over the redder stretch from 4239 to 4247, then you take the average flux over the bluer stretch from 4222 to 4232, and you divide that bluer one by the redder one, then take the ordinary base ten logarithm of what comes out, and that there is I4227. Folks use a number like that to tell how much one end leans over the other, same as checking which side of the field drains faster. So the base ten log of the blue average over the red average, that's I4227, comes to -0.10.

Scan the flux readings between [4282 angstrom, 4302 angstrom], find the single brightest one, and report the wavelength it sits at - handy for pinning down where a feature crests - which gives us 4290.5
